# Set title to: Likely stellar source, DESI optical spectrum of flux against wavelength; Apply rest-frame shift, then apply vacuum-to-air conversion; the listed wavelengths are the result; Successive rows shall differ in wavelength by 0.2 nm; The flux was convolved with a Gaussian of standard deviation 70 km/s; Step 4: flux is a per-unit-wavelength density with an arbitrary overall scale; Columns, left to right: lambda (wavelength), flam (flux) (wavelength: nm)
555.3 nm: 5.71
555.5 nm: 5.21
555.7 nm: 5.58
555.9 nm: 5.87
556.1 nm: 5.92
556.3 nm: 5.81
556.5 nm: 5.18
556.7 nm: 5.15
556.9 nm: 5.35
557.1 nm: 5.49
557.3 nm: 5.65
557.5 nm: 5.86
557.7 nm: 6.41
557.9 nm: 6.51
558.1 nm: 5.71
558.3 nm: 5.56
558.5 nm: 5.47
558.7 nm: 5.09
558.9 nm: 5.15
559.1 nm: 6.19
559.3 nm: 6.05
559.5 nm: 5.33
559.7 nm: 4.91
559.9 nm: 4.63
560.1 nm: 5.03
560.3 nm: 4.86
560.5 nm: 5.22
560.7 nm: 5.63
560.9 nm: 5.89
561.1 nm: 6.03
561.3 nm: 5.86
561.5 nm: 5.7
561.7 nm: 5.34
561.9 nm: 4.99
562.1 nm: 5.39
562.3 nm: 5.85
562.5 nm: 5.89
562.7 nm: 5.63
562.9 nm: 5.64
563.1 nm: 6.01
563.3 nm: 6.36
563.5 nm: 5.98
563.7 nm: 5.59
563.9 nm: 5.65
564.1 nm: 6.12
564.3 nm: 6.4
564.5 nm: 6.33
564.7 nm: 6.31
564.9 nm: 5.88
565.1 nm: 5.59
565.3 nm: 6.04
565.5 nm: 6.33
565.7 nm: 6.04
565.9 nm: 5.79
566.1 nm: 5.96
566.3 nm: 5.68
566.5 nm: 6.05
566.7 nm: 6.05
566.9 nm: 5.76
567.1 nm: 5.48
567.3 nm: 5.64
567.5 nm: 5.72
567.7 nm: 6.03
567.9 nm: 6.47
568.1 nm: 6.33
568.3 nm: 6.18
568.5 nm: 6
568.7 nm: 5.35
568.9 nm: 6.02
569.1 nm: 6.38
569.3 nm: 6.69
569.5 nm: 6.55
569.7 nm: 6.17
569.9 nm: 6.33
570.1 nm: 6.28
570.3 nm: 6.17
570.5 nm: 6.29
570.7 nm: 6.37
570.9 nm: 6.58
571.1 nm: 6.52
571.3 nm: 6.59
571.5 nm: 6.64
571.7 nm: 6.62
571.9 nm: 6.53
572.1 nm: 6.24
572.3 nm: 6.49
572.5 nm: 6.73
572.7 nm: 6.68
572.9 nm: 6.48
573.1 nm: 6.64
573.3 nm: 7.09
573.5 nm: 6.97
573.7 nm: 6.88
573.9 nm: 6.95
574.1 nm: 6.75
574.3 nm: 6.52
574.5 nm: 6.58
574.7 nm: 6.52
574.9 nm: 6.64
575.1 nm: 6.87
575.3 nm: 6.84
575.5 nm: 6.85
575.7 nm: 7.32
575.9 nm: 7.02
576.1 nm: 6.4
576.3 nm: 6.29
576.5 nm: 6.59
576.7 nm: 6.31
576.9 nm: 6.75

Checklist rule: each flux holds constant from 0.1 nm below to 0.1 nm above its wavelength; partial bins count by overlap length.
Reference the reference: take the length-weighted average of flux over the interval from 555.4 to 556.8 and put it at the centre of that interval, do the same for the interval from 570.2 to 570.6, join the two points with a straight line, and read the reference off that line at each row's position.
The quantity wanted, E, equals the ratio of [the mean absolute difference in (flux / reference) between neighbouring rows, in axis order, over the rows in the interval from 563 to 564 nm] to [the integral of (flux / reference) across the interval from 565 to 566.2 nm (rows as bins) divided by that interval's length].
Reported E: 0.050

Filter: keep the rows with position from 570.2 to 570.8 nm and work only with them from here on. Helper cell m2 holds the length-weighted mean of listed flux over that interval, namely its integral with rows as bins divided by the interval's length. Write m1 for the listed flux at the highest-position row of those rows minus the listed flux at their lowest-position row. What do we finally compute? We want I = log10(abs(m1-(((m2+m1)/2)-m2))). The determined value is 0.510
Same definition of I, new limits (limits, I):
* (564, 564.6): 0.511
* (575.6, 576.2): 0.477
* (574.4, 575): 0.521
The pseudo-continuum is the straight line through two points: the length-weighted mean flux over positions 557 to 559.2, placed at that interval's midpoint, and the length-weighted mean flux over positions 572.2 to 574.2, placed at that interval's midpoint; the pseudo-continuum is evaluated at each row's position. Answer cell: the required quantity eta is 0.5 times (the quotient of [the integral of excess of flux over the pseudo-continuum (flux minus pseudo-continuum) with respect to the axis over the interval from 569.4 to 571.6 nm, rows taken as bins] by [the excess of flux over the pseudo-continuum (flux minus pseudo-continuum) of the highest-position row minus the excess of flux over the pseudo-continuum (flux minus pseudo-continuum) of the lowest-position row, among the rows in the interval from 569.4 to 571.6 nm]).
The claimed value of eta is 4.1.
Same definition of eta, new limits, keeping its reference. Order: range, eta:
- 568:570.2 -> 1.6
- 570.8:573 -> 0.6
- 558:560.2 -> 0.6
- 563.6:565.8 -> -0.6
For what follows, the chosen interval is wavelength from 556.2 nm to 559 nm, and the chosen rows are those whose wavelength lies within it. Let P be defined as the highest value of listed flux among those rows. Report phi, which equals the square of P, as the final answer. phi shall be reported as 42.4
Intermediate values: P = 6.51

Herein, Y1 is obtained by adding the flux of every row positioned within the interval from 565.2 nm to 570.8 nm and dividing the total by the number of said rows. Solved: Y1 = 6.08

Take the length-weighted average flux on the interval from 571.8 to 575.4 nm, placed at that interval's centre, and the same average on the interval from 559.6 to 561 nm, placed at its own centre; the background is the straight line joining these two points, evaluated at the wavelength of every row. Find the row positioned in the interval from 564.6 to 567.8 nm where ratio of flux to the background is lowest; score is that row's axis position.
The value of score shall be 567.1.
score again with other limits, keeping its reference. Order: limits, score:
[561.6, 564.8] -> 561.9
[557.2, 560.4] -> 559.9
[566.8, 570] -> 568.7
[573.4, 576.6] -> 576.3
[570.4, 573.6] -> 572.1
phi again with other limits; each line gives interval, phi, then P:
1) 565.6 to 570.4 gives 44.8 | 6.69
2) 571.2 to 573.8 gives 50.3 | 7.09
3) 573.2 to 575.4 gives 50.3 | 7.09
